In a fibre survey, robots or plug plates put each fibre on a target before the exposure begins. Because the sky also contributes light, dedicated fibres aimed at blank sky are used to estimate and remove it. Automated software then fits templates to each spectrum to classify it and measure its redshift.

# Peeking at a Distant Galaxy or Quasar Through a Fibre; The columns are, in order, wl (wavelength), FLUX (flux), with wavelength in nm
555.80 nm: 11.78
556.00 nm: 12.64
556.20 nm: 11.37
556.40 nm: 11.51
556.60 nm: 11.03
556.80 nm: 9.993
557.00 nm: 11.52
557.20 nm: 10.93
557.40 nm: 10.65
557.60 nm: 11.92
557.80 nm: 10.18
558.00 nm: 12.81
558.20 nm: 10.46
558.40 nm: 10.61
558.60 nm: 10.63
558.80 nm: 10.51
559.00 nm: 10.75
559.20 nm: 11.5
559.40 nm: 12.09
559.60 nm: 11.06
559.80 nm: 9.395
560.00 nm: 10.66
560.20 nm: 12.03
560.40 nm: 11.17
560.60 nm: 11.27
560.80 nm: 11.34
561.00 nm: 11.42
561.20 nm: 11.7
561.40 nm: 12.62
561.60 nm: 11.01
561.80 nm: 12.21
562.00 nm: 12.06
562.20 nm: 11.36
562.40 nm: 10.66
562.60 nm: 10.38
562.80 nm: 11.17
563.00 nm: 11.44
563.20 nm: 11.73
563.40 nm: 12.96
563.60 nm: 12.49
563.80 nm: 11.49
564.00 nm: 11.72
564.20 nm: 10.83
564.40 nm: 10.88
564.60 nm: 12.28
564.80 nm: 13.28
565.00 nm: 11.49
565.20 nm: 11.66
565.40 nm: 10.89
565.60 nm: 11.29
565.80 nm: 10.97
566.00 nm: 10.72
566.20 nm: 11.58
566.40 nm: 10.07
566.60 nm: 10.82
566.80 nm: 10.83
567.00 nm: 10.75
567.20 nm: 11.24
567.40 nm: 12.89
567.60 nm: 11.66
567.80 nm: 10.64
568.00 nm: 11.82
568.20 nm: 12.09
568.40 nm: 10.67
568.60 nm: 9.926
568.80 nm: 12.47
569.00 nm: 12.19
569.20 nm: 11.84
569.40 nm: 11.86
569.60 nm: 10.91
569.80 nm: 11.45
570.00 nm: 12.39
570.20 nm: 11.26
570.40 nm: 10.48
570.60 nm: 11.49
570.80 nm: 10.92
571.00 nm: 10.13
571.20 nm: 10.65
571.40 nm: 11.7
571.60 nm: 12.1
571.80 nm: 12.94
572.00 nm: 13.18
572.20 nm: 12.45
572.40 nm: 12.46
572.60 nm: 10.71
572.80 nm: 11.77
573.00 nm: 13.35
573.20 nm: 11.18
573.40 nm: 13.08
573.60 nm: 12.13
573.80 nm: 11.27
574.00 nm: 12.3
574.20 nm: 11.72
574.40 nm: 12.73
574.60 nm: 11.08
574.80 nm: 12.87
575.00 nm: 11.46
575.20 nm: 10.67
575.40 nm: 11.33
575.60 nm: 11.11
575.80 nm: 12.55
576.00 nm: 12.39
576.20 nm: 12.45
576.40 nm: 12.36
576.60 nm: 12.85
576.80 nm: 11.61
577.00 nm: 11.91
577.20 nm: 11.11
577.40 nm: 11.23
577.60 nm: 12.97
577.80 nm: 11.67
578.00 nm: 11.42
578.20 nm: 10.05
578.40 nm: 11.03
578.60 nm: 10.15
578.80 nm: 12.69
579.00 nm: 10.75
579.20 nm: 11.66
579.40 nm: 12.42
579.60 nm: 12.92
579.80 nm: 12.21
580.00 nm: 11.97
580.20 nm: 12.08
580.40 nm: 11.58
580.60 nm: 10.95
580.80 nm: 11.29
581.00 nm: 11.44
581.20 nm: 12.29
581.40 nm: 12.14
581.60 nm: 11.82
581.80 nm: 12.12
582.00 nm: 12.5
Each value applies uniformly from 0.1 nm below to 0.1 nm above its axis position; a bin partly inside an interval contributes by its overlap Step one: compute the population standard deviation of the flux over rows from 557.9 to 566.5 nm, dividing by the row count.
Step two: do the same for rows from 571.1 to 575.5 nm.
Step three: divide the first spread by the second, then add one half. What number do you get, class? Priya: 1.45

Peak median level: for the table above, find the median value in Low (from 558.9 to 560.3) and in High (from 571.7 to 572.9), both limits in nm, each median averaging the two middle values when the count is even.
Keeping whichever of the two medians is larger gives 12.5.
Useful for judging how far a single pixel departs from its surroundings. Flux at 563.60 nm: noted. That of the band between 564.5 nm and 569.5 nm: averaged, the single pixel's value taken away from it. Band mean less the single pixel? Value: -1.1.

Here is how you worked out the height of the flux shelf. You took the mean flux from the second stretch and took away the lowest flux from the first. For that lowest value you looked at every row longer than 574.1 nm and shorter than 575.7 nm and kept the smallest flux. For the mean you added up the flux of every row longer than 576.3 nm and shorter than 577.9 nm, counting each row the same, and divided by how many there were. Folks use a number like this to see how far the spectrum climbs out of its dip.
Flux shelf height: 1.3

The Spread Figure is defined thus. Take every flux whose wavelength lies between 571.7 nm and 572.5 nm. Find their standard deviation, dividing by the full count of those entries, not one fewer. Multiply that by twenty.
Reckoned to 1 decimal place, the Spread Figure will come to 6.3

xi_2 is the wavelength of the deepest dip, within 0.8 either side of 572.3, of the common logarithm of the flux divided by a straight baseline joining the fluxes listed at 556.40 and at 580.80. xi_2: 572.60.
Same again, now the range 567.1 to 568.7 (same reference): 568.60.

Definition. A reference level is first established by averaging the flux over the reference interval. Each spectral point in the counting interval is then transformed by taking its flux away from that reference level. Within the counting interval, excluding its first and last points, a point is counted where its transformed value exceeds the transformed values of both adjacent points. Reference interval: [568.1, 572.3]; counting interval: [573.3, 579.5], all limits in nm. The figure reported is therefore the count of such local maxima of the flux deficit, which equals 12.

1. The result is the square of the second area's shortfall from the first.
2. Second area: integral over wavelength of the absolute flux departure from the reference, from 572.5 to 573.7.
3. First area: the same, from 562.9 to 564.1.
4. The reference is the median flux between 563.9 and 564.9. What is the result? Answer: 0.24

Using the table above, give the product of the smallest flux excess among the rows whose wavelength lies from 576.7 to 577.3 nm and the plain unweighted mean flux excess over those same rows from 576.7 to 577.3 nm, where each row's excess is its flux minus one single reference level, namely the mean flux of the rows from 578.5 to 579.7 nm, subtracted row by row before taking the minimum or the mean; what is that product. 0.1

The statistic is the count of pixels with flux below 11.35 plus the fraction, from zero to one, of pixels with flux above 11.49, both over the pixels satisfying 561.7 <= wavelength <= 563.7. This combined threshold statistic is 3.5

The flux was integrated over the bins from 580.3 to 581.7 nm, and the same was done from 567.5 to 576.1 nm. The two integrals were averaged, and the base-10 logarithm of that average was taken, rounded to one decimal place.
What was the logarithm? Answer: 1.8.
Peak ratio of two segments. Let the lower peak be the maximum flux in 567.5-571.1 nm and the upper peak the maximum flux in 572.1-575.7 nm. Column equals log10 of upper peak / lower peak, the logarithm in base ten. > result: 0.030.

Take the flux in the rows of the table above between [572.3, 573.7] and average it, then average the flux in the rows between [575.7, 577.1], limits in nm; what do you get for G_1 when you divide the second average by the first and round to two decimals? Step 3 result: 1.02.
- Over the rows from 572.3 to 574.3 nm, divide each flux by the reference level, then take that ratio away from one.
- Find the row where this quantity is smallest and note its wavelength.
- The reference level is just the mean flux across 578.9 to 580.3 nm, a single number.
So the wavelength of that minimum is 573.00 nm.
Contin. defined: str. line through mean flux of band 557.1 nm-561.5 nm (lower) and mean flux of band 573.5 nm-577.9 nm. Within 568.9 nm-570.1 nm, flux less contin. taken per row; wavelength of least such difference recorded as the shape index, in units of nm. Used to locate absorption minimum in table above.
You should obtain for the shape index 569.60 nm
